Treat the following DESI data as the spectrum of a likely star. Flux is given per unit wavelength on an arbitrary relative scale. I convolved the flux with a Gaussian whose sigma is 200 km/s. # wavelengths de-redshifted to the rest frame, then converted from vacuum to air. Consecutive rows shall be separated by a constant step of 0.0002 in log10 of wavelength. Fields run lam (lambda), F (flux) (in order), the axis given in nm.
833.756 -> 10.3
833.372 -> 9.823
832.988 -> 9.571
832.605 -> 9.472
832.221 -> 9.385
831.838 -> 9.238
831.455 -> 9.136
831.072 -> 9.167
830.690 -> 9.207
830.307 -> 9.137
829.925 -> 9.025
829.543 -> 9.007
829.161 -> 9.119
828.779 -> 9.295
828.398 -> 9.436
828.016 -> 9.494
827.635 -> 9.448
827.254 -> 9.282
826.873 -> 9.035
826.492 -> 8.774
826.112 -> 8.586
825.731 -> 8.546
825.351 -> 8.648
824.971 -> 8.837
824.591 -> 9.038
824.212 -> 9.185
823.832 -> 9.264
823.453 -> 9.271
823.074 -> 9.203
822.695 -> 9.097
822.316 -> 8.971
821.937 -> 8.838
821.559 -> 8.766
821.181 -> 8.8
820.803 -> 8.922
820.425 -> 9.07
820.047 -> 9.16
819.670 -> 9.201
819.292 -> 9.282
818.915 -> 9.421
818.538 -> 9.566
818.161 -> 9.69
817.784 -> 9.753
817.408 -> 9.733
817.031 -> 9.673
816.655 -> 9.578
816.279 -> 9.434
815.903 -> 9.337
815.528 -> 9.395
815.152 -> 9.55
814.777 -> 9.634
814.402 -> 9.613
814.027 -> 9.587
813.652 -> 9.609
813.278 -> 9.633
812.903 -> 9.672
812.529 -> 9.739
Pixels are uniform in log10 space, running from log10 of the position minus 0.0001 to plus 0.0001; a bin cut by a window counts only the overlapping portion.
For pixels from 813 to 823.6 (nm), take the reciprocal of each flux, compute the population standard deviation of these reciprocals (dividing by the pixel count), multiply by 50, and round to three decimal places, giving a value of 0.174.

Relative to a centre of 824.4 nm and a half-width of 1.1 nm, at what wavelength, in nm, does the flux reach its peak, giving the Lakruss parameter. 823.453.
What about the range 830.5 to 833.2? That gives 832.988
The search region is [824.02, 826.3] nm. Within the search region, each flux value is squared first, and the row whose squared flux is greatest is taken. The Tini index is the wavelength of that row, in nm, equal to 824.212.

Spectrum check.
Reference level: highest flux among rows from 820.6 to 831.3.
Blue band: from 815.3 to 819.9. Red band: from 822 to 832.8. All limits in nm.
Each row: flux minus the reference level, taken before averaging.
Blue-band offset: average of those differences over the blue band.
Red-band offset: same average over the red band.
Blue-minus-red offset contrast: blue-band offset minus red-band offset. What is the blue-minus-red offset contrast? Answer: 0.39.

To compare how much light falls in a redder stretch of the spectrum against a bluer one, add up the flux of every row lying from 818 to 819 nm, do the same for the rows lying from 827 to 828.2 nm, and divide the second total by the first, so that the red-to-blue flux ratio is 0.984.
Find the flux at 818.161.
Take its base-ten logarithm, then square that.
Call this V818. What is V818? 0.97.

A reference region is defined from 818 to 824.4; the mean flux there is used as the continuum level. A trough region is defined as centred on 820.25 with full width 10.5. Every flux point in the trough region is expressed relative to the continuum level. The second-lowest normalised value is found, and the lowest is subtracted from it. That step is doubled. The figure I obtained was 0.026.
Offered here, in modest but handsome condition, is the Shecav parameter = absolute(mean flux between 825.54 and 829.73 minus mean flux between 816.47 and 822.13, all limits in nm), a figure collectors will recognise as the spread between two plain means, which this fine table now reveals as 0.20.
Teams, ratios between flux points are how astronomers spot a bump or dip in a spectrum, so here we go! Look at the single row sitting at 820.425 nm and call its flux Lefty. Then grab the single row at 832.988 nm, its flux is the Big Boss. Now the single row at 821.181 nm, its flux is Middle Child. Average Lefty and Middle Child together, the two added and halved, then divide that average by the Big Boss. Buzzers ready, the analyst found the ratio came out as 0.93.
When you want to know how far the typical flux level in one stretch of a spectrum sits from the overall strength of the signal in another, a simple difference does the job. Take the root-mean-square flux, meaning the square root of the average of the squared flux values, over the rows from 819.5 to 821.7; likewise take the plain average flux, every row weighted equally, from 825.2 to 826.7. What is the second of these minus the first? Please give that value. -0.35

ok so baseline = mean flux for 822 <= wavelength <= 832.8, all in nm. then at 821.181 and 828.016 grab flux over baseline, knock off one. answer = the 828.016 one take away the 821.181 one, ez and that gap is 0.08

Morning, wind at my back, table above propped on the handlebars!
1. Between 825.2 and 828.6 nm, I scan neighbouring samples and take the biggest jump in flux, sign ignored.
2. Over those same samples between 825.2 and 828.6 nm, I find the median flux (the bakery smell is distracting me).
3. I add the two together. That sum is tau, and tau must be 9.30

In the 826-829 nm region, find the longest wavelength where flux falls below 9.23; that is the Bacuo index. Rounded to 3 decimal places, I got 826.873 nm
